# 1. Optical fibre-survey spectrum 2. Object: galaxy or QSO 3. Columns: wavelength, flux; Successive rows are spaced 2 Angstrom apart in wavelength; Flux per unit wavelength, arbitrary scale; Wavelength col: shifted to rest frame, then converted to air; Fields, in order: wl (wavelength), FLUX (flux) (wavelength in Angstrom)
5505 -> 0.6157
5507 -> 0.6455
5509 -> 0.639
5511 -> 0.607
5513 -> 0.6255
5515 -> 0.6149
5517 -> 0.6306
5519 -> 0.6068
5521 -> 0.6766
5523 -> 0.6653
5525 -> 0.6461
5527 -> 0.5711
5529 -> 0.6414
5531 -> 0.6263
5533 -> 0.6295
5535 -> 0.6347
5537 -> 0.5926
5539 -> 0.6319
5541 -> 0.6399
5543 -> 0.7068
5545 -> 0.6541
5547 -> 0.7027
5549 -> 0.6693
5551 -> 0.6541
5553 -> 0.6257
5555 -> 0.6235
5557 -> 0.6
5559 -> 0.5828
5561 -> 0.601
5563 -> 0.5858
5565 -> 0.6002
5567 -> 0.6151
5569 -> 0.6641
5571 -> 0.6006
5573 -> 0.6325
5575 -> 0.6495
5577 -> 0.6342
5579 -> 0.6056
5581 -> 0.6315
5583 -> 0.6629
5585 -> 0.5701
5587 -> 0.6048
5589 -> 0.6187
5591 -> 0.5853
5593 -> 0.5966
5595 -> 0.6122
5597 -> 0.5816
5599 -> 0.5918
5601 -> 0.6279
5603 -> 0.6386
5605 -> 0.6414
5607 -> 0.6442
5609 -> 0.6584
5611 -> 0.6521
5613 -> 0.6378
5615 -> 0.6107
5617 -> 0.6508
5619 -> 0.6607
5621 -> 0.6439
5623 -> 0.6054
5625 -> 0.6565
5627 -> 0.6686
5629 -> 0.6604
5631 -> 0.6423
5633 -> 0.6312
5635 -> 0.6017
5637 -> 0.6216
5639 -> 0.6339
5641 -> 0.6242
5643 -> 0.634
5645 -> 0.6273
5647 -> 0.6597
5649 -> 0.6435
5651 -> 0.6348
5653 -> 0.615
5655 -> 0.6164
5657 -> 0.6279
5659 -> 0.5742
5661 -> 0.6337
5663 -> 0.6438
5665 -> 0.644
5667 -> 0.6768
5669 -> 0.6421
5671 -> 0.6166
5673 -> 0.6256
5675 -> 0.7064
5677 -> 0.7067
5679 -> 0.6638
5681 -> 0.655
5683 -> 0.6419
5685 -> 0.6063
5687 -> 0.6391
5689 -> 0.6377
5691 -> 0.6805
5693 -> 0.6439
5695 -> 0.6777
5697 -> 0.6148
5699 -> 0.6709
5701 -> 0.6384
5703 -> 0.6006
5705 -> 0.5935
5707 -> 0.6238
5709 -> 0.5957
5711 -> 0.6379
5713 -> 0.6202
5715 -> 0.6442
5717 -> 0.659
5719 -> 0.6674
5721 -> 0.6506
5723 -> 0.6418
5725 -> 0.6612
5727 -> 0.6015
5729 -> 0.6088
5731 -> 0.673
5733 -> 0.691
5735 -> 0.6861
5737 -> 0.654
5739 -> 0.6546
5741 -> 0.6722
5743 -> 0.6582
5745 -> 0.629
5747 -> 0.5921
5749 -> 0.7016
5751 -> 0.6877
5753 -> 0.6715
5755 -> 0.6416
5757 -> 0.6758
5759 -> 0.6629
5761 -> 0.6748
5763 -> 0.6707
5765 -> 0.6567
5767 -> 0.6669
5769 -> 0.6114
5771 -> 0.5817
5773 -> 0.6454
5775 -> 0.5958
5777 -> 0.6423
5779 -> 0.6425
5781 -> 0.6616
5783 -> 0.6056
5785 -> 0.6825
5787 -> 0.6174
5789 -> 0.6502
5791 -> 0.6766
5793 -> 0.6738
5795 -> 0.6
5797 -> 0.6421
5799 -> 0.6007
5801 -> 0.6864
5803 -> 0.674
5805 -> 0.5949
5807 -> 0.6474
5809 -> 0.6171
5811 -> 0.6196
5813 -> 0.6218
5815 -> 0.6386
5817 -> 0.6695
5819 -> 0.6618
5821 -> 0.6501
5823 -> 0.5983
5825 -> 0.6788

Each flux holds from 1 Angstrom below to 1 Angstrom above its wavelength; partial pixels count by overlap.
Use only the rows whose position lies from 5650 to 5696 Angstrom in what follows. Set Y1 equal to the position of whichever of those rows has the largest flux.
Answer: 5677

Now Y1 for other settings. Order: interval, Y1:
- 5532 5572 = 5543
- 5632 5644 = 5643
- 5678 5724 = 5691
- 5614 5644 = 5627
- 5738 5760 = 5749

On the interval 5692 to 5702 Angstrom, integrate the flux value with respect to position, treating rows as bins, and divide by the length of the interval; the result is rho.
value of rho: 0.649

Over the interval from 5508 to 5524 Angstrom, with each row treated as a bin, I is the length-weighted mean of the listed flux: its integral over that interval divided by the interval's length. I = 0.633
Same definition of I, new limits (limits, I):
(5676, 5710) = 0.641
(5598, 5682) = 0.639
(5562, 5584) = 0.626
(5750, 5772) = 0.655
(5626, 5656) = 0.634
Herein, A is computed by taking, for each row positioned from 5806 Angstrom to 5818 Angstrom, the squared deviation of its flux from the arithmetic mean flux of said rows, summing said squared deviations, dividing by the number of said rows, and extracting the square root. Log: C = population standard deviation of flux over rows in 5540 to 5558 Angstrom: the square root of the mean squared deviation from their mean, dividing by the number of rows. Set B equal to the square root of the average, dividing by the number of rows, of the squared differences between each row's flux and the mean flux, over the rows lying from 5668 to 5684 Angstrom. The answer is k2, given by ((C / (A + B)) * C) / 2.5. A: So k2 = 0.0090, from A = 0.019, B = 0.032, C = 0.034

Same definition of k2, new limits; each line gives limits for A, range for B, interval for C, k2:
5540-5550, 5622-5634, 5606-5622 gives 0.0018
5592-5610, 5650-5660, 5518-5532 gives 0.0095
